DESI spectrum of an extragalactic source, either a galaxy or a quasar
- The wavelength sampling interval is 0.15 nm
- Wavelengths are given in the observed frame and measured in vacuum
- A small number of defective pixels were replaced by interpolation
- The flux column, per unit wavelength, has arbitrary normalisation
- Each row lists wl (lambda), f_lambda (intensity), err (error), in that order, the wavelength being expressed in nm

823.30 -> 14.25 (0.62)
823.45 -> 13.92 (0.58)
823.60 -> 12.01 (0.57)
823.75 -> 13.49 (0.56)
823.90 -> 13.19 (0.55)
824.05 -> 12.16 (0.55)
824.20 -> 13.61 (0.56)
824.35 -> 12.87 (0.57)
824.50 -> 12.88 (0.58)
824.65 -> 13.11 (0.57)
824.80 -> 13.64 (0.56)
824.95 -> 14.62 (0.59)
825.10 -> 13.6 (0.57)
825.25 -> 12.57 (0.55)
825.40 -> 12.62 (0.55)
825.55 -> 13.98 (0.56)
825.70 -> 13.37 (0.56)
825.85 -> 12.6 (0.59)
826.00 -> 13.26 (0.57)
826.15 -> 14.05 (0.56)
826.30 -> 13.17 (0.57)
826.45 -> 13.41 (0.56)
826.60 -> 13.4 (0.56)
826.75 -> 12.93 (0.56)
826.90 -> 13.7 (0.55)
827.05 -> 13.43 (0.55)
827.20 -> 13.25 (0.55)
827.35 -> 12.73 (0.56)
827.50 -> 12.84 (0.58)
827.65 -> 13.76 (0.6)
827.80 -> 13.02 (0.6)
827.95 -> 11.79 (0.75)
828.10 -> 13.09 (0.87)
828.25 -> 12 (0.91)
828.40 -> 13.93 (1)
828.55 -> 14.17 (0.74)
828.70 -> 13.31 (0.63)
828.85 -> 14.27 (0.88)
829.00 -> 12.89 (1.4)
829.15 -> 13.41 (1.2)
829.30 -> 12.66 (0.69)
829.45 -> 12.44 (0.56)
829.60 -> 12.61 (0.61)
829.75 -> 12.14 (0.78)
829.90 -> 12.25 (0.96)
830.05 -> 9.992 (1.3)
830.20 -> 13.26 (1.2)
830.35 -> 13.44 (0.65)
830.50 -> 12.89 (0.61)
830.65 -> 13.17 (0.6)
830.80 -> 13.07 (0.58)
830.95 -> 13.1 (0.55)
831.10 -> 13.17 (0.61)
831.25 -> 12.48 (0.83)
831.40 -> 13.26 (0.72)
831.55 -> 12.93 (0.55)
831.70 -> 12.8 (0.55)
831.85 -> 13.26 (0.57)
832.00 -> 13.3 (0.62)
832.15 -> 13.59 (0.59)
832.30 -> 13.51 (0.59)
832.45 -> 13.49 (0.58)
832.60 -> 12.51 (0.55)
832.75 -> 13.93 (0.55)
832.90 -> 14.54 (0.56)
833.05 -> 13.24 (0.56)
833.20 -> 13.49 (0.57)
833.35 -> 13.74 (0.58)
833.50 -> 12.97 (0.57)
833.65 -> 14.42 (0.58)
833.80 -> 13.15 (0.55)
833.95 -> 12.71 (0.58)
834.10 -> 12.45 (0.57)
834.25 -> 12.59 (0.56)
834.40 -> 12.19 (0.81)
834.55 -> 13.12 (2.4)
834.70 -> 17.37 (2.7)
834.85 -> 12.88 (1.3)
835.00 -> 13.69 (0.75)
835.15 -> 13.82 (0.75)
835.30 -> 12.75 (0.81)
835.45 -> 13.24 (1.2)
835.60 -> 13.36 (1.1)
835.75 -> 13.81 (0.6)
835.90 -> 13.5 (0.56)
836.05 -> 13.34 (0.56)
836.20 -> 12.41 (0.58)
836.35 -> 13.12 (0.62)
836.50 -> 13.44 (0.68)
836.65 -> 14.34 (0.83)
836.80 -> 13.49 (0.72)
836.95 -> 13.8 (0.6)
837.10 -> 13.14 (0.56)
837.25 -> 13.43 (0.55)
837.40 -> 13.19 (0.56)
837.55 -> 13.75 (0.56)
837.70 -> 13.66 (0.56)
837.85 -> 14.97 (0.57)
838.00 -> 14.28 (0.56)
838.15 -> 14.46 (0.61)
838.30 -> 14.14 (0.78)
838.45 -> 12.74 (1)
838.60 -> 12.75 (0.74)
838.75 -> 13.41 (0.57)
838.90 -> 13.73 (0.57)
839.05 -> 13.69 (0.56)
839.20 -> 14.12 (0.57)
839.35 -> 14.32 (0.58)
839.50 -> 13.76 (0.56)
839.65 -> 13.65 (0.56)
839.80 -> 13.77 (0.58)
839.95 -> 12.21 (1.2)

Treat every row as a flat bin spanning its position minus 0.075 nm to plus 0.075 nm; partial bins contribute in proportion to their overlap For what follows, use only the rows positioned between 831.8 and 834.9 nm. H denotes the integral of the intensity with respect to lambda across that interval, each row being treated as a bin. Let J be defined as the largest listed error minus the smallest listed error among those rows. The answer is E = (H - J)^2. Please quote 1565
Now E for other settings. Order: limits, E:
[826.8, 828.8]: 670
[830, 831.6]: 392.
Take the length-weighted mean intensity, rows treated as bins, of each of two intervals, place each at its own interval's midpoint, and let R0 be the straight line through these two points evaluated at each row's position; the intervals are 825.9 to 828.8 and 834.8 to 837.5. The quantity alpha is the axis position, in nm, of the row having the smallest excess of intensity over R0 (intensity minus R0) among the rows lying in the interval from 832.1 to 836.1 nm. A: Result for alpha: 834.40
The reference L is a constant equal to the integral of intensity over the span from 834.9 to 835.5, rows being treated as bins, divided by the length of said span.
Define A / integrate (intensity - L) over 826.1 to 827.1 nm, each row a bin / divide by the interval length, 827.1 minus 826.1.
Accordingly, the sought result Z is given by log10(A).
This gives -1.18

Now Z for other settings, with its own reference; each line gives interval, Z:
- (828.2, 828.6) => -1.38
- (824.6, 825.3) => -0.71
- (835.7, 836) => -0.59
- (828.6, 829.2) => -0.85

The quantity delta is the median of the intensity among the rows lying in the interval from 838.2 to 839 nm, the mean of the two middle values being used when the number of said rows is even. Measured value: 13.4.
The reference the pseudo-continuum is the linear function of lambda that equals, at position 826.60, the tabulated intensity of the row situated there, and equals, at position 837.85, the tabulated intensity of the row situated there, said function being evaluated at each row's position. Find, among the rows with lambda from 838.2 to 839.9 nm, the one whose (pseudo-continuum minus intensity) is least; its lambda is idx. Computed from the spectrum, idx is 839.35 nm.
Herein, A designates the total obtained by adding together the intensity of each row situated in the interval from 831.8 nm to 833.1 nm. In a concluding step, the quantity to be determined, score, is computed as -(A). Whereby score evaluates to -121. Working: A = 121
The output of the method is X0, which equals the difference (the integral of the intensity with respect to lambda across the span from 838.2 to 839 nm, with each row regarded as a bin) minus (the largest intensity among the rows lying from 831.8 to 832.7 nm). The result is -2.9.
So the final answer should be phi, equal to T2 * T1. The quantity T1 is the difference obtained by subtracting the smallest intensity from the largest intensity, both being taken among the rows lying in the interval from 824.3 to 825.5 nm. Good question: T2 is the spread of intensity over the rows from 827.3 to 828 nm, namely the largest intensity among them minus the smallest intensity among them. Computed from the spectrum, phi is 4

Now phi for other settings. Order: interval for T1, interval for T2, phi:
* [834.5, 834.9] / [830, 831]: 15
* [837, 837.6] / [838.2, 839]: 1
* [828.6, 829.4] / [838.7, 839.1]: 1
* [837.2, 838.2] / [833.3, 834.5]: 4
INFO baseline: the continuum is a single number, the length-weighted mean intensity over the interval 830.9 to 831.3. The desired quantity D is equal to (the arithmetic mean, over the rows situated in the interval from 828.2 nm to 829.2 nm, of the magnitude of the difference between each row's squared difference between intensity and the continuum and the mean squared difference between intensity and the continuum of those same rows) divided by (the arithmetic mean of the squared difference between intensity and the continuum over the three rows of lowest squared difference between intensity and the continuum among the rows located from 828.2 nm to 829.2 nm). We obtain 5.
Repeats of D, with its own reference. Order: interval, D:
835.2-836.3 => 2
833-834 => 17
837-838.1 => 9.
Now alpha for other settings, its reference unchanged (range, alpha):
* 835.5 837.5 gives 836.20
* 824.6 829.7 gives 827.95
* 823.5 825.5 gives 823.60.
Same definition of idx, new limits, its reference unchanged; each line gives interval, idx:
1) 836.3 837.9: 837.85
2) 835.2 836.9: 836.65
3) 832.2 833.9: 832.90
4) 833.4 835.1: 834.70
